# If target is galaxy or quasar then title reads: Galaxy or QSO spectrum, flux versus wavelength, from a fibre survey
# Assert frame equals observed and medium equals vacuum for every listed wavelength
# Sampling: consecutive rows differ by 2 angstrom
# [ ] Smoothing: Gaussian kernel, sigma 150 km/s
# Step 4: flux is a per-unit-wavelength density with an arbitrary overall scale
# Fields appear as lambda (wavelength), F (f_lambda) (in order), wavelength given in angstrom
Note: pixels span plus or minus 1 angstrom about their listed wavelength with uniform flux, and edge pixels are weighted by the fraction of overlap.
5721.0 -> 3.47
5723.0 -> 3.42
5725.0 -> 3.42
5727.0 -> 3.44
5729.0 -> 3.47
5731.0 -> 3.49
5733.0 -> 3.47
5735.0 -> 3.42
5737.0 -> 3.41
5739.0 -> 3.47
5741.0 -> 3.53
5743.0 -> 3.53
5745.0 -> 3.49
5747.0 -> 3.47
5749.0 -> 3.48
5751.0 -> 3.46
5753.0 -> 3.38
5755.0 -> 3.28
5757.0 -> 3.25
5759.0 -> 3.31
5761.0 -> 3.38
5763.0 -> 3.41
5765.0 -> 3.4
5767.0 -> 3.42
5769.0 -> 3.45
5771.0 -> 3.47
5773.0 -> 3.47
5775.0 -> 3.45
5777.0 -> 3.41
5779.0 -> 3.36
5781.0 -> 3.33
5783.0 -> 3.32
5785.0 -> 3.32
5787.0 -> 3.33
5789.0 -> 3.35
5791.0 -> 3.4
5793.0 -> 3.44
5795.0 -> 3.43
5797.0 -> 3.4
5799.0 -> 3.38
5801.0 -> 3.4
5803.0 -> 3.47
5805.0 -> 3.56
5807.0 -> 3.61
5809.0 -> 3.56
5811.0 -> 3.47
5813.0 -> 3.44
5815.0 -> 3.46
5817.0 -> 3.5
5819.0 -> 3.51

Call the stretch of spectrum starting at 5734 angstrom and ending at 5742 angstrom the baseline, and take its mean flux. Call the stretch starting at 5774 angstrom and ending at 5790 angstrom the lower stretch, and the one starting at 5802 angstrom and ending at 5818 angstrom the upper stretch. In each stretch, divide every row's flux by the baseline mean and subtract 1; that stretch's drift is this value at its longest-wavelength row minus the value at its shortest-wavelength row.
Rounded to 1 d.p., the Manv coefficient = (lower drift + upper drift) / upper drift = -2.3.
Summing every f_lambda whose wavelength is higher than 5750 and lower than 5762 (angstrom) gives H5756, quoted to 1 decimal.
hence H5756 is 20.1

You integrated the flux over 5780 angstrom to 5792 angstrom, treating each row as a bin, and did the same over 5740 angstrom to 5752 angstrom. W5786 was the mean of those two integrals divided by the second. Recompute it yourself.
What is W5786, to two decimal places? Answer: 0.98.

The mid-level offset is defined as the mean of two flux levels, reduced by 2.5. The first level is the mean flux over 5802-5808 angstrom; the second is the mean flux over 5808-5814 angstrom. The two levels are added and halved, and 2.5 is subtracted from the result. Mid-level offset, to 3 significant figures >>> 1.02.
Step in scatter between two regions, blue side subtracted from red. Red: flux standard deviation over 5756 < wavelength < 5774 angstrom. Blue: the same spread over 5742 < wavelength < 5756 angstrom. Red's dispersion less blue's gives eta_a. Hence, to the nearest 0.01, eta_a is -0.01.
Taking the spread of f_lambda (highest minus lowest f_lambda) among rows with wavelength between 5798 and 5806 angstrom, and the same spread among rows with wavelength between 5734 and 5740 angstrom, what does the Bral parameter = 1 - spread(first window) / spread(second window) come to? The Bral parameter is -2.0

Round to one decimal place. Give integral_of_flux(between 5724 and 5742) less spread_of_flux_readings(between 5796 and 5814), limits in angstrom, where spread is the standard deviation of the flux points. 62.2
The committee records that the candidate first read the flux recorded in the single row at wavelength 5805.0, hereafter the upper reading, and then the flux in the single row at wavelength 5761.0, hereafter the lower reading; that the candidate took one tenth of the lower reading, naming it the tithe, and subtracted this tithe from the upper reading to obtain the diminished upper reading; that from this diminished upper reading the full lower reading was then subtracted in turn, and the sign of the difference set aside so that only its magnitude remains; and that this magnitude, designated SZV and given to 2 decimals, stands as 0.16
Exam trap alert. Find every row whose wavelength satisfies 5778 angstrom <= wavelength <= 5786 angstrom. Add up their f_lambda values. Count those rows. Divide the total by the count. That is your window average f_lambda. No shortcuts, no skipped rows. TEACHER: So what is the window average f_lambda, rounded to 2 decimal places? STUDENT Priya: 3.33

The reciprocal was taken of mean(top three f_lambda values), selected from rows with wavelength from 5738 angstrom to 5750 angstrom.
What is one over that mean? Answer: 0.284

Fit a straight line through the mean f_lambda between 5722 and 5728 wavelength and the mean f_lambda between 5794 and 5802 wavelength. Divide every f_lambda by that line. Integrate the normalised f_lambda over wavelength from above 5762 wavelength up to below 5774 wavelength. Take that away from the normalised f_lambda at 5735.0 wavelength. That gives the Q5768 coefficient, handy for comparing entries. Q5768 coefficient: -11.1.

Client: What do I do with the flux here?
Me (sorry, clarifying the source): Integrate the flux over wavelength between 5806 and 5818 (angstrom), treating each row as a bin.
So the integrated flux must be 42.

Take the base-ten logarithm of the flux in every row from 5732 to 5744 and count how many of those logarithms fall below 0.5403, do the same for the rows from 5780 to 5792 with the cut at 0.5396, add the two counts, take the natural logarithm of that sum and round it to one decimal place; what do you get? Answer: 2.1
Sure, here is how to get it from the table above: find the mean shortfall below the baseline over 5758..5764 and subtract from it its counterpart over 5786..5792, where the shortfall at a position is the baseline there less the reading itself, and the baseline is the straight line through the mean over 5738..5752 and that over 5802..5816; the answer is -0.015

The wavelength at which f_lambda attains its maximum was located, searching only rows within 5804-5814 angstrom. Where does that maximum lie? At 5807.0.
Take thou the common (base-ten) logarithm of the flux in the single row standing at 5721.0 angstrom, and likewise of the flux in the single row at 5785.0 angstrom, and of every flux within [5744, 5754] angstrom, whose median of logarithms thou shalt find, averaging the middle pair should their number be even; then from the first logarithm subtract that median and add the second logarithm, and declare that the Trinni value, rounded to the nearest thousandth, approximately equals 0.521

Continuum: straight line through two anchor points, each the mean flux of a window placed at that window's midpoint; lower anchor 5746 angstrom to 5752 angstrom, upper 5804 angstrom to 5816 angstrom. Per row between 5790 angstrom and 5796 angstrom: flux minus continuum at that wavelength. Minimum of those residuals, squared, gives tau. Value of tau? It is 0.010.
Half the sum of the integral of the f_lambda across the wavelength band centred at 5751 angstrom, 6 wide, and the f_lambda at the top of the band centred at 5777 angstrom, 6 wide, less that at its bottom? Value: 10.3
